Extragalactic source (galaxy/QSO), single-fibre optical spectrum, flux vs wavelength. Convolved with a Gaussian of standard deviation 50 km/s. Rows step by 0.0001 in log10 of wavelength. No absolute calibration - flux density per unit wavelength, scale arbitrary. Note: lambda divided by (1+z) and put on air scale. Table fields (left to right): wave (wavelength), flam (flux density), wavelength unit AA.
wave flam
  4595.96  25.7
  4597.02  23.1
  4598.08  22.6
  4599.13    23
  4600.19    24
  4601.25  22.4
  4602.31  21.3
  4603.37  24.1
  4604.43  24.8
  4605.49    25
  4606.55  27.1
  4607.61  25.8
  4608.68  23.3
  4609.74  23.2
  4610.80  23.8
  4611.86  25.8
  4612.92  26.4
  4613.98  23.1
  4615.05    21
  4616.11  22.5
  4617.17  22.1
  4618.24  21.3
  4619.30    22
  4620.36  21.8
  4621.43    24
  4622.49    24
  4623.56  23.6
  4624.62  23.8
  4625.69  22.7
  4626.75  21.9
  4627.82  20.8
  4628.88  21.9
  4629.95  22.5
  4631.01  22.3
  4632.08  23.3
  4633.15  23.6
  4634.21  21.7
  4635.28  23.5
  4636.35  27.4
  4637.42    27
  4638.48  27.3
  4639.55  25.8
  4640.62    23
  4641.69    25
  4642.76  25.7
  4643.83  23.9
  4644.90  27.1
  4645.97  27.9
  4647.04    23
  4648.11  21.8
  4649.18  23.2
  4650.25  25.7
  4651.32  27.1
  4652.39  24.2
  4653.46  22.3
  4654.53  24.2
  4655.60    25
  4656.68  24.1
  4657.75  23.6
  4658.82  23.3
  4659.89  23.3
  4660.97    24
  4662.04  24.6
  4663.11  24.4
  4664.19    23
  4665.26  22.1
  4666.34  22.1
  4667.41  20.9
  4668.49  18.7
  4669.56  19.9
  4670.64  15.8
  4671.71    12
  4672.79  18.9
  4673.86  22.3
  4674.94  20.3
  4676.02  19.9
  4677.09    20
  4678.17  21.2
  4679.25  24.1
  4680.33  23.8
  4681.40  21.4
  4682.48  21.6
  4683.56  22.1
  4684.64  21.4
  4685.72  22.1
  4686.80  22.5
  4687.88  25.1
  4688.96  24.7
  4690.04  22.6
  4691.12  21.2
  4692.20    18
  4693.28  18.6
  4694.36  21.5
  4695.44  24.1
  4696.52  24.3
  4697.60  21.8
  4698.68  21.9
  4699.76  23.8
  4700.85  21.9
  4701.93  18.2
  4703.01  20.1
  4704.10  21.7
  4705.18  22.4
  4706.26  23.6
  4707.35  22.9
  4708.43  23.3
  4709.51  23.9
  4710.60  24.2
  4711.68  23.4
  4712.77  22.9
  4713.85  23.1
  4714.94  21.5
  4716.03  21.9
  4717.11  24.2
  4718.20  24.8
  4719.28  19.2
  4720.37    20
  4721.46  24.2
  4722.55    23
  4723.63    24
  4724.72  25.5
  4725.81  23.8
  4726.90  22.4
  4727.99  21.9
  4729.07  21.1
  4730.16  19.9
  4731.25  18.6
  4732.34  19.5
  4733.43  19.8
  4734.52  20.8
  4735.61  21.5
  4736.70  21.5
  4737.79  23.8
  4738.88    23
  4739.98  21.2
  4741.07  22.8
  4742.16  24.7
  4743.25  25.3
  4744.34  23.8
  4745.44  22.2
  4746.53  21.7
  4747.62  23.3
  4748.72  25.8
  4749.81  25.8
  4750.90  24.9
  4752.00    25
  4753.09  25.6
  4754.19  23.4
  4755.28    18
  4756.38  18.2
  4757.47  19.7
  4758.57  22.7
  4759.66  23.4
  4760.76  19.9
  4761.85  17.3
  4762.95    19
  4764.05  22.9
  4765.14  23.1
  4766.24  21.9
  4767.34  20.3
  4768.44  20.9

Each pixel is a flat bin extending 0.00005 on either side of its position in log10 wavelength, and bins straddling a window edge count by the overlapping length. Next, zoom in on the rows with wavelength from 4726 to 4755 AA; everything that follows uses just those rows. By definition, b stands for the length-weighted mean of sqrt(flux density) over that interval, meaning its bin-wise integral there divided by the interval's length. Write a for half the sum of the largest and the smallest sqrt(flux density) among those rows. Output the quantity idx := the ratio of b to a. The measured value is 1.01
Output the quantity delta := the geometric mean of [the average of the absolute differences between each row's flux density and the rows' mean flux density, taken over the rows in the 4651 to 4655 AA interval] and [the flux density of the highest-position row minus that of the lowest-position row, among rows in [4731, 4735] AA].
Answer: 1.7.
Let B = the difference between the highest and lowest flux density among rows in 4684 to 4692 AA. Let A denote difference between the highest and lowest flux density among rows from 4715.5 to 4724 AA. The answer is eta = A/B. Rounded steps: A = 5.6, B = 3.90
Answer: 1.44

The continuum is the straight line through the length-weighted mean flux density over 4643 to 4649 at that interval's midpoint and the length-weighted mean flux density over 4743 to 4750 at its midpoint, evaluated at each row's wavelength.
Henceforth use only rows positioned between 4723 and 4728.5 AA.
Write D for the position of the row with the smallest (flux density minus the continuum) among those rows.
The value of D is 4727.99 AA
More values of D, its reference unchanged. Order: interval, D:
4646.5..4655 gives 4648.11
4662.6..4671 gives 4670.64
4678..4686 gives 4678.17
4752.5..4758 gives 4755.28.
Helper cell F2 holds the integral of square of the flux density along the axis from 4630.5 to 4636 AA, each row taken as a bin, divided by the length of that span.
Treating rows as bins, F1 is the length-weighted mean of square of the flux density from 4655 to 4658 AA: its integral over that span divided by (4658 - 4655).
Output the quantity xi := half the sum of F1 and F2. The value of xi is 560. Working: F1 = 590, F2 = 531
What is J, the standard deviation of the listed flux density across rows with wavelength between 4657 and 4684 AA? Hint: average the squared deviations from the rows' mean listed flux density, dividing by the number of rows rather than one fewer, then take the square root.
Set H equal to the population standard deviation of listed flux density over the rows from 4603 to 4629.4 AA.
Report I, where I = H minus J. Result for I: -1.1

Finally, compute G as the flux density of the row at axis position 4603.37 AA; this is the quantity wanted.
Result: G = 24.1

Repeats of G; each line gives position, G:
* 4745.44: 22.2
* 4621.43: 24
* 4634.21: 21.7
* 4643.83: 23.9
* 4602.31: 21.3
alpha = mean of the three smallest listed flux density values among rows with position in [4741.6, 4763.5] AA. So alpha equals 18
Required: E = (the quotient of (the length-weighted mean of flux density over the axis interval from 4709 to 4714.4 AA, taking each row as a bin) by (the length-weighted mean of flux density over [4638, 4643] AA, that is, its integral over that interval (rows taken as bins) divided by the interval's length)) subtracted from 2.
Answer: 1.07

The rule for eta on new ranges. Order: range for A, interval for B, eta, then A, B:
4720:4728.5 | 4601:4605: 1.57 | 5.5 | 3.50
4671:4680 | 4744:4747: 5.76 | 12.1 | 2.10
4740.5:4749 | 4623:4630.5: 1.37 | 4.1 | 3.00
